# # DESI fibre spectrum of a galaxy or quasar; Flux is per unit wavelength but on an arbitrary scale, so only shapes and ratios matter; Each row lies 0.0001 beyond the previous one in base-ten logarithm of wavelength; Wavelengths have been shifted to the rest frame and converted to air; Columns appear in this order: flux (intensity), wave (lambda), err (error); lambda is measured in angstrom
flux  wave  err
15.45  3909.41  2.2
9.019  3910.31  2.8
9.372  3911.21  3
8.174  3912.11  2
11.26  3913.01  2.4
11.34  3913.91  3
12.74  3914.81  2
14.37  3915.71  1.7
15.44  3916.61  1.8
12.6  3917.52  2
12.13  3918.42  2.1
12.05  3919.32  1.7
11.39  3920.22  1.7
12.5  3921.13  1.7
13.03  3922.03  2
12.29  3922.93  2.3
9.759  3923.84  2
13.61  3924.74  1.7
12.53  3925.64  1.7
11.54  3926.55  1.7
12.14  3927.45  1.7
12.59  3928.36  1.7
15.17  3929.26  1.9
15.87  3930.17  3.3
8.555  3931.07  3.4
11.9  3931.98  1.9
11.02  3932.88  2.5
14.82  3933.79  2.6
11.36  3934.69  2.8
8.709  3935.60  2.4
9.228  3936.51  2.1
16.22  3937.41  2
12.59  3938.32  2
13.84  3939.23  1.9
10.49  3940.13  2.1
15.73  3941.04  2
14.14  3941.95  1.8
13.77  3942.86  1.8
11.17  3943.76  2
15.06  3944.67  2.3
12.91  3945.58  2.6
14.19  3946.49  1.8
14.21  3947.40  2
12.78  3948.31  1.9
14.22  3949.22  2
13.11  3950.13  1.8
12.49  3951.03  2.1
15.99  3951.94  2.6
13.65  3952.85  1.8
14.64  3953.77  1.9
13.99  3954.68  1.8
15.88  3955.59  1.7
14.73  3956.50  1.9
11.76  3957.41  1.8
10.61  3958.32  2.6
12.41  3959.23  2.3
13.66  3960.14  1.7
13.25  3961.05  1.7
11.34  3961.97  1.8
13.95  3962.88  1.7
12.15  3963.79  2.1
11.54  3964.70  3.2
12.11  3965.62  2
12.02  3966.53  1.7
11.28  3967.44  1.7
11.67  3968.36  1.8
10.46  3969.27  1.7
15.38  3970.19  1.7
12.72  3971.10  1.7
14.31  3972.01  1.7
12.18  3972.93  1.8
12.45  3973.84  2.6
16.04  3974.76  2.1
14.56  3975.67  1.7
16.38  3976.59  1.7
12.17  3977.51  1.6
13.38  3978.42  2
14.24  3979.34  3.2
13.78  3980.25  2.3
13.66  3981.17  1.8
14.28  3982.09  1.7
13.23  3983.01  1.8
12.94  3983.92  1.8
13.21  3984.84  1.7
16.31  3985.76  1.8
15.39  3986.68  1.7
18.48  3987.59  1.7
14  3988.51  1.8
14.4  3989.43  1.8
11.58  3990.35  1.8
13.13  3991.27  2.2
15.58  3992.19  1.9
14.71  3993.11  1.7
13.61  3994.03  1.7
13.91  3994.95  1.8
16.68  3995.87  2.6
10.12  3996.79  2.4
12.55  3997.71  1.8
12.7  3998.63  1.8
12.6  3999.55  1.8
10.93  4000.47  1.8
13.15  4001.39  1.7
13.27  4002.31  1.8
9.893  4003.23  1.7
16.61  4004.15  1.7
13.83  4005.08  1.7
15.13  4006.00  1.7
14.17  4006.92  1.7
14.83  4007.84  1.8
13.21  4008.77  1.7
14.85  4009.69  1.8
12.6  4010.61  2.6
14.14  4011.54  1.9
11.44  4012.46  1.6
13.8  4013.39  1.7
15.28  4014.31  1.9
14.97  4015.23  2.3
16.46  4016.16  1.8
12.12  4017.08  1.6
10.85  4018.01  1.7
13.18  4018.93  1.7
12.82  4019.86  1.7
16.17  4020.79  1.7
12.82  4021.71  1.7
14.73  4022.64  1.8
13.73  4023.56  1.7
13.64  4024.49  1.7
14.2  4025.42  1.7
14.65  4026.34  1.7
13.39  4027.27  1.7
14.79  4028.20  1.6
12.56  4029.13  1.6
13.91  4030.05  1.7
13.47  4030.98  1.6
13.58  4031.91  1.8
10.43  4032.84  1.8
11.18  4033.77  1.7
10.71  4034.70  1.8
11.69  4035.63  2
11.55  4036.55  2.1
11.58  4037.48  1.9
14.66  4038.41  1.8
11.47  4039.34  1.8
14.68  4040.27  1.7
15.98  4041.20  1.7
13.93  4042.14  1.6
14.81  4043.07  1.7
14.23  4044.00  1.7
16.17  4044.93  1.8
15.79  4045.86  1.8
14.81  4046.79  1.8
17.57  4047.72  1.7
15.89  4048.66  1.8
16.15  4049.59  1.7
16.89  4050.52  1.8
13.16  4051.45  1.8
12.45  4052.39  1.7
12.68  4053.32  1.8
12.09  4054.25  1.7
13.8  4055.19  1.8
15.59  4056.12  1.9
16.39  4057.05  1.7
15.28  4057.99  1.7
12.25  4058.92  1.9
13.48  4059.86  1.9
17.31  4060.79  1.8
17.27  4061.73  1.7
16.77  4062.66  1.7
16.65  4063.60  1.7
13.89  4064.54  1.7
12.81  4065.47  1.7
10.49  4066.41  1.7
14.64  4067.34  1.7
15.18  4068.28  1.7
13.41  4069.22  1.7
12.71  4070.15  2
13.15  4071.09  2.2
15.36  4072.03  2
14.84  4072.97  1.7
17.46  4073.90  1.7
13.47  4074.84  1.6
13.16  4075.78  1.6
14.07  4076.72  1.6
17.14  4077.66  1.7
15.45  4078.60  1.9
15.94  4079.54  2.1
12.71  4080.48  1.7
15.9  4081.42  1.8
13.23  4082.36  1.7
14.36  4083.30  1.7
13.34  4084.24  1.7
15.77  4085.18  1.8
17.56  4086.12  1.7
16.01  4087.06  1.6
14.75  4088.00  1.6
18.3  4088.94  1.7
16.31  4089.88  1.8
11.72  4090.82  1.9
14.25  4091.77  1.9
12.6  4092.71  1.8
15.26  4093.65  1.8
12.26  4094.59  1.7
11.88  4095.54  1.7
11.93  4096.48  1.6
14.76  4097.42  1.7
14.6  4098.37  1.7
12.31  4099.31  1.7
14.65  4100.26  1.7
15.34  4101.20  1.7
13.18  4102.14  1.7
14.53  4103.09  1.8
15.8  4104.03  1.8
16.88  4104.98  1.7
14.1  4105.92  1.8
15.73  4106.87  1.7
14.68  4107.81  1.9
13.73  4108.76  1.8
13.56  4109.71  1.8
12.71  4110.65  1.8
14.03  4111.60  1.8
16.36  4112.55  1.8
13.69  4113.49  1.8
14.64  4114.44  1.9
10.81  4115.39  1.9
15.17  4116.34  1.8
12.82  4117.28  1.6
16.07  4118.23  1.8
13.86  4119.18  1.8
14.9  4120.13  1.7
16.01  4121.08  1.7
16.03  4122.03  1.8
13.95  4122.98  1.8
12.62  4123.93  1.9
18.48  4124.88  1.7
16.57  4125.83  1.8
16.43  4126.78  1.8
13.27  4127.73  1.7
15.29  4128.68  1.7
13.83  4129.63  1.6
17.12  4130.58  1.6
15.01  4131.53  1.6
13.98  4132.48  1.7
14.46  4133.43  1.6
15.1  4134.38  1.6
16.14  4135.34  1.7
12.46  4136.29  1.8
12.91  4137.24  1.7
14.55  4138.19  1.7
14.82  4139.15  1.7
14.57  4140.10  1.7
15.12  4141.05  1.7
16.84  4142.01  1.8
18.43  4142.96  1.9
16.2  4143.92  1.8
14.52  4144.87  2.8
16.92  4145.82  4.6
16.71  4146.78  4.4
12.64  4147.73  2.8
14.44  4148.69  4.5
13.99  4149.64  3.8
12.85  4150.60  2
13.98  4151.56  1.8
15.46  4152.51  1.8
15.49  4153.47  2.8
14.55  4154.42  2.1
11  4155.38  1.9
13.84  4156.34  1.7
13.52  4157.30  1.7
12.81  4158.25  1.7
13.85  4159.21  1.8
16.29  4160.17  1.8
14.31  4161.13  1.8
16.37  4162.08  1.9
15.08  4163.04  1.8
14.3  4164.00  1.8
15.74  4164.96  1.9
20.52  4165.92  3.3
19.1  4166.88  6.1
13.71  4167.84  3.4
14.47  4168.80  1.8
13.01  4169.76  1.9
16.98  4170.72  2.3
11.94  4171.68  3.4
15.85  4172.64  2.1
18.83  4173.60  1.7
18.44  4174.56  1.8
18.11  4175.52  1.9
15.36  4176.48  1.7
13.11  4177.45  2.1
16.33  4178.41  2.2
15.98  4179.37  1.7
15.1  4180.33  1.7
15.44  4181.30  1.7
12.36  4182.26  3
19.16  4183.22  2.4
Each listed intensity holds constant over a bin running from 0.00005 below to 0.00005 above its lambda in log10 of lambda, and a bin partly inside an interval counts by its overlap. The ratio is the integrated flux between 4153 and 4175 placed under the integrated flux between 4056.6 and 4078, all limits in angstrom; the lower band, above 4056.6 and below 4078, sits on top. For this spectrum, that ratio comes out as 0.94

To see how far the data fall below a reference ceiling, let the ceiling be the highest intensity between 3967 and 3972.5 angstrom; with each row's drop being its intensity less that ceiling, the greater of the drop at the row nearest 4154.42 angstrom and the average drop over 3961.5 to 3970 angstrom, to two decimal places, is -0.83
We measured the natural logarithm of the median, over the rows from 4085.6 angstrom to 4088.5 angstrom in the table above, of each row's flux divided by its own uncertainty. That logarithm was 2.3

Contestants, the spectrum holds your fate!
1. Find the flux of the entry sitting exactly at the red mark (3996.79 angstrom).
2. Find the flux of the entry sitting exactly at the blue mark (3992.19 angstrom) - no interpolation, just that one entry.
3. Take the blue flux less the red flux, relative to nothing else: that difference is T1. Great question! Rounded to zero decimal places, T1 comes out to 5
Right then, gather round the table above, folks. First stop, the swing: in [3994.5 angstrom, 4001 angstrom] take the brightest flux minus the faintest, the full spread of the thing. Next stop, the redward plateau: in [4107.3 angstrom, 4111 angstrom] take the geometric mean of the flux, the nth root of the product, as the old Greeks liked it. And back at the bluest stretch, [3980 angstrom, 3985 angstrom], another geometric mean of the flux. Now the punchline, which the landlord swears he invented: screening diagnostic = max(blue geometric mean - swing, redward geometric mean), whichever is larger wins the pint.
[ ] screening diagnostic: 13.7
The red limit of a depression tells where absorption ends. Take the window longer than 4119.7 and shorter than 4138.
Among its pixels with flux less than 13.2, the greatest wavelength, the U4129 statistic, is 4137.24 angstrom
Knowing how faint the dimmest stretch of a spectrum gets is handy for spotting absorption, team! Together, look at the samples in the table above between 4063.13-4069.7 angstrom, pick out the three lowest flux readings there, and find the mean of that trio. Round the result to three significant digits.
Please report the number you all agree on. 12.2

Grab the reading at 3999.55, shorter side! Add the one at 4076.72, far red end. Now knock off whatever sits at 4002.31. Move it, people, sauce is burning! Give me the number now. 13.4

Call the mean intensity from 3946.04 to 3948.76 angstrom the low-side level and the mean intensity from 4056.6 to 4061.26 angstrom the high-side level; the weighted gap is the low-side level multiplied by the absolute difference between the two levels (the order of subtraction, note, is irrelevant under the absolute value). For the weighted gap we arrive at 17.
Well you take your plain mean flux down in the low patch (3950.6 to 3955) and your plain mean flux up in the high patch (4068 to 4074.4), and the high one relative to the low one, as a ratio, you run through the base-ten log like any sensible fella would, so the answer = 0.01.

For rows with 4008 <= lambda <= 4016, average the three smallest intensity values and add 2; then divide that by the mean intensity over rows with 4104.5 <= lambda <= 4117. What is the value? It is 1.01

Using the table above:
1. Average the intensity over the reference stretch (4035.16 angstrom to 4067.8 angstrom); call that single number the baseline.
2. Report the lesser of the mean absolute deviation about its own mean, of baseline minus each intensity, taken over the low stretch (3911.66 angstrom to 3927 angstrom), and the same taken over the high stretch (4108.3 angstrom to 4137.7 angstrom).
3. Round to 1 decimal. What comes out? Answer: 1.1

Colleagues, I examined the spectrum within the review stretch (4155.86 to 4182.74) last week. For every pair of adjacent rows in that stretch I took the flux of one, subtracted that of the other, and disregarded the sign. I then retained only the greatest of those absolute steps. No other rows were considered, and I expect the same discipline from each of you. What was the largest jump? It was 5.4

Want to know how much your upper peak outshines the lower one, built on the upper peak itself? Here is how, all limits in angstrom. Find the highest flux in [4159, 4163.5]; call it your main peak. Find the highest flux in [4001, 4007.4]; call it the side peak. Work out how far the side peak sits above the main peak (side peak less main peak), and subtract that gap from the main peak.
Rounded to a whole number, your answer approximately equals 16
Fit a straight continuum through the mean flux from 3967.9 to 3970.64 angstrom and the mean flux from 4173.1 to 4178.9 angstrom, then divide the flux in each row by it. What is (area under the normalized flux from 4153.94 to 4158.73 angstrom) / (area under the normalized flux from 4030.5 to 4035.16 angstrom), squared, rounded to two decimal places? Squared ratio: 0.93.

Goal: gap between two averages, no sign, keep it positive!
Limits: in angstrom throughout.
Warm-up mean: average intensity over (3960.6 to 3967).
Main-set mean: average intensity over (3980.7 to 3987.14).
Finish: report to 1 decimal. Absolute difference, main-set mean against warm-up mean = 1.8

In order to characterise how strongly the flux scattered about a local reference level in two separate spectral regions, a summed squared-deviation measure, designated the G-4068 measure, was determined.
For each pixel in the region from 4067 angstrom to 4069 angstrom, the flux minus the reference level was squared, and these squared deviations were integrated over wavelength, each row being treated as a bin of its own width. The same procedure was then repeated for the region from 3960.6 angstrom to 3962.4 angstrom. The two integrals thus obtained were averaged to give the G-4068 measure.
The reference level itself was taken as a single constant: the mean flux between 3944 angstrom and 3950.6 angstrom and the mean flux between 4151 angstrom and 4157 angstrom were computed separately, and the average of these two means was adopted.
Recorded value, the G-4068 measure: 4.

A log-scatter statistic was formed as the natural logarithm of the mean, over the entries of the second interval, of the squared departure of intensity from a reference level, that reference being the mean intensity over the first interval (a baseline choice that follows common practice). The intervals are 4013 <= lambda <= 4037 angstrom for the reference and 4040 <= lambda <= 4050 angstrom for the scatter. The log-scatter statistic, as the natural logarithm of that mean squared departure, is 1.7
